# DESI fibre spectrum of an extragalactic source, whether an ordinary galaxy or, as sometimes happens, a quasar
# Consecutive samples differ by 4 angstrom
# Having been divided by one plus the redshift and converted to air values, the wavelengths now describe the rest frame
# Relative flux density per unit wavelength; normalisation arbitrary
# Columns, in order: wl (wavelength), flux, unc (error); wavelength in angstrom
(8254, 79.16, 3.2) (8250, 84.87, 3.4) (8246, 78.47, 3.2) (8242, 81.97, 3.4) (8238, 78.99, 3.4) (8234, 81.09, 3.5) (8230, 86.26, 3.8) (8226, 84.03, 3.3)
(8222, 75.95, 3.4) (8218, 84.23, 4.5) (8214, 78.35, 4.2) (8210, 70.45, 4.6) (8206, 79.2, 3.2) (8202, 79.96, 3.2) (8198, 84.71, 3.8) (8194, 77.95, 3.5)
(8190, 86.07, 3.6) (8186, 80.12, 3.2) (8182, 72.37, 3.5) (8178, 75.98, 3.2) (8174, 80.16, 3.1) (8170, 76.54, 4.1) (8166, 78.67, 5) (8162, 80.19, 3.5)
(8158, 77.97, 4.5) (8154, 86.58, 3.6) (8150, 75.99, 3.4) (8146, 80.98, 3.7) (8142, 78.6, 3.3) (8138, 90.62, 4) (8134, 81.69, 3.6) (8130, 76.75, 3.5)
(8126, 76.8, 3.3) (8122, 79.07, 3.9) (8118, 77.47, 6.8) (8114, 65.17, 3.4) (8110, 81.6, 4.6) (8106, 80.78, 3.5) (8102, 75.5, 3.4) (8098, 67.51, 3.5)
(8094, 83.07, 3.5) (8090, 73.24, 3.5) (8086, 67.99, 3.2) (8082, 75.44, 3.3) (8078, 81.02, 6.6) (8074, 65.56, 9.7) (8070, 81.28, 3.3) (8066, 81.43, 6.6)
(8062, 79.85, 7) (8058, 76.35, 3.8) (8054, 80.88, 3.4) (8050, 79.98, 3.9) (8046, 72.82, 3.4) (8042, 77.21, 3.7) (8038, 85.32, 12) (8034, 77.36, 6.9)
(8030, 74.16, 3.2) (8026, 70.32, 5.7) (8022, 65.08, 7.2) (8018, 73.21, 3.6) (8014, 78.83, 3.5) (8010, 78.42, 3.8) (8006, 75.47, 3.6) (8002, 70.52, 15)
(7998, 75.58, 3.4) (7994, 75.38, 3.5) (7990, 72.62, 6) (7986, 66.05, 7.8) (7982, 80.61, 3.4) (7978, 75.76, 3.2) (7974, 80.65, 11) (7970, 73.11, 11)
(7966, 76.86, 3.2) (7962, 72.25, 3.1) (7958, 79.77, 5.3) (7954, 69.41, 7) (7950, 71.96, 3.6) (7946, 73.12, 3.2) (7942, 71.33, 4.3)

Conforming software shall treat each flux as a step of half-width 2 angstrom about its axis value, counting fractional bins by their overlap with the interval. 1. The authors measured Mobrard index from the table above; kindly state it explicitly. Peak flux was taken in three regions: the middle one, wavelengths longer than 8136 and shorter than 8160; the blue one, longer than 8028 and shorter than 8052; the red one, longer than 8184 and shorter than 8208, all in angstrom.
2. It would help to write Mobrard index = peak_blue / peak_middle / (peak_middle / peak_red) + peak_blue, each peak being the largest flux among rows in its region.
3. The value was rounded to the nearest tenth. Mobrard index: 86.2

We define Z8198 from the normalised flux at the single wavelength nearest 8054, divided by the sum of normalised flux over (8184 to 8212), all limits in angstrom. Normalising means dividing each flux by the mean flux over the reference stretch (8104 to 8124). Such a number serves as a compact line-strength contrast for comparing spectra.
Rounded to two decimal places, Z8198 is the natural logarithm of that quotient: -1.93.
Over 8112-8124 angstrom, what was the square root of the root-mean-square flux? 8.61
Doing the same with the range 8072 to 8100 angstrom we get 8.58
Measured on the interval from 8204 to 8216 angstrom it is 8.72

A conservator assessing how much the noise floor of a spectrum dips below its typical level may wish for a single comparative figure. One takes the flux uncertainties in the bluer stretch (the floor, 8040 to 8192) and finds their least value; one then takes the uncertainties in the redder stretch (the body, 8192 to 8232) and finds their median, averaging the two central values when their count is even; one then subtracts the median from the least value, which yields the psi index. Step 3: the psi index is -0.55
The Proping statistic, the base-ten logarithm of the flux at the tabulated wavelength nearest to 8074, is 1.82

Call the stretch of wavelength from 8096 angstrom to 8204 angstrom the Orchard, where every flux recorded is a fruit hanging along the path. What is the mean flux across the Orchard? 79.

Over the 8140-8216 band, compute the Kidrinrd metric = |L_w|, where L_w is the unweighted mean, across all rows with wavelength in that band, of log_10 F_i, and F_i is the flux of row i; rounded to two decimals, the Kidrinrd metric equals 1.90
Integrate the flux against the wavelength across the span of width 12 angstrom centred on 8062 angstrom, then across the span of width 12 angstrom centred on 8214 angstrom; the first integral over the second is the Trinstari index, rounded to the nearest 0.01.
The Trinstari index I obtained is 1.02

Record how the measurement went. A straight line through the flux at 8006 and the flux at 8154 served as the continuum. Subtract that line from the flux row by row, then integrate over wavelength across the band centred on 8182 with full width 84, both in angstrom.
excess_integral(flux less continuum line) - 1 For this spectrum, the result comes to -806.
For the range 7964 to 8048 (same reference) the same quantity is -39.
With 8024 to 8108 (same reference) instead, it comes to -291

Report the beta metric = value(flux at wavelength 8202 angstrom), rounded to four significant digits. 79.96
